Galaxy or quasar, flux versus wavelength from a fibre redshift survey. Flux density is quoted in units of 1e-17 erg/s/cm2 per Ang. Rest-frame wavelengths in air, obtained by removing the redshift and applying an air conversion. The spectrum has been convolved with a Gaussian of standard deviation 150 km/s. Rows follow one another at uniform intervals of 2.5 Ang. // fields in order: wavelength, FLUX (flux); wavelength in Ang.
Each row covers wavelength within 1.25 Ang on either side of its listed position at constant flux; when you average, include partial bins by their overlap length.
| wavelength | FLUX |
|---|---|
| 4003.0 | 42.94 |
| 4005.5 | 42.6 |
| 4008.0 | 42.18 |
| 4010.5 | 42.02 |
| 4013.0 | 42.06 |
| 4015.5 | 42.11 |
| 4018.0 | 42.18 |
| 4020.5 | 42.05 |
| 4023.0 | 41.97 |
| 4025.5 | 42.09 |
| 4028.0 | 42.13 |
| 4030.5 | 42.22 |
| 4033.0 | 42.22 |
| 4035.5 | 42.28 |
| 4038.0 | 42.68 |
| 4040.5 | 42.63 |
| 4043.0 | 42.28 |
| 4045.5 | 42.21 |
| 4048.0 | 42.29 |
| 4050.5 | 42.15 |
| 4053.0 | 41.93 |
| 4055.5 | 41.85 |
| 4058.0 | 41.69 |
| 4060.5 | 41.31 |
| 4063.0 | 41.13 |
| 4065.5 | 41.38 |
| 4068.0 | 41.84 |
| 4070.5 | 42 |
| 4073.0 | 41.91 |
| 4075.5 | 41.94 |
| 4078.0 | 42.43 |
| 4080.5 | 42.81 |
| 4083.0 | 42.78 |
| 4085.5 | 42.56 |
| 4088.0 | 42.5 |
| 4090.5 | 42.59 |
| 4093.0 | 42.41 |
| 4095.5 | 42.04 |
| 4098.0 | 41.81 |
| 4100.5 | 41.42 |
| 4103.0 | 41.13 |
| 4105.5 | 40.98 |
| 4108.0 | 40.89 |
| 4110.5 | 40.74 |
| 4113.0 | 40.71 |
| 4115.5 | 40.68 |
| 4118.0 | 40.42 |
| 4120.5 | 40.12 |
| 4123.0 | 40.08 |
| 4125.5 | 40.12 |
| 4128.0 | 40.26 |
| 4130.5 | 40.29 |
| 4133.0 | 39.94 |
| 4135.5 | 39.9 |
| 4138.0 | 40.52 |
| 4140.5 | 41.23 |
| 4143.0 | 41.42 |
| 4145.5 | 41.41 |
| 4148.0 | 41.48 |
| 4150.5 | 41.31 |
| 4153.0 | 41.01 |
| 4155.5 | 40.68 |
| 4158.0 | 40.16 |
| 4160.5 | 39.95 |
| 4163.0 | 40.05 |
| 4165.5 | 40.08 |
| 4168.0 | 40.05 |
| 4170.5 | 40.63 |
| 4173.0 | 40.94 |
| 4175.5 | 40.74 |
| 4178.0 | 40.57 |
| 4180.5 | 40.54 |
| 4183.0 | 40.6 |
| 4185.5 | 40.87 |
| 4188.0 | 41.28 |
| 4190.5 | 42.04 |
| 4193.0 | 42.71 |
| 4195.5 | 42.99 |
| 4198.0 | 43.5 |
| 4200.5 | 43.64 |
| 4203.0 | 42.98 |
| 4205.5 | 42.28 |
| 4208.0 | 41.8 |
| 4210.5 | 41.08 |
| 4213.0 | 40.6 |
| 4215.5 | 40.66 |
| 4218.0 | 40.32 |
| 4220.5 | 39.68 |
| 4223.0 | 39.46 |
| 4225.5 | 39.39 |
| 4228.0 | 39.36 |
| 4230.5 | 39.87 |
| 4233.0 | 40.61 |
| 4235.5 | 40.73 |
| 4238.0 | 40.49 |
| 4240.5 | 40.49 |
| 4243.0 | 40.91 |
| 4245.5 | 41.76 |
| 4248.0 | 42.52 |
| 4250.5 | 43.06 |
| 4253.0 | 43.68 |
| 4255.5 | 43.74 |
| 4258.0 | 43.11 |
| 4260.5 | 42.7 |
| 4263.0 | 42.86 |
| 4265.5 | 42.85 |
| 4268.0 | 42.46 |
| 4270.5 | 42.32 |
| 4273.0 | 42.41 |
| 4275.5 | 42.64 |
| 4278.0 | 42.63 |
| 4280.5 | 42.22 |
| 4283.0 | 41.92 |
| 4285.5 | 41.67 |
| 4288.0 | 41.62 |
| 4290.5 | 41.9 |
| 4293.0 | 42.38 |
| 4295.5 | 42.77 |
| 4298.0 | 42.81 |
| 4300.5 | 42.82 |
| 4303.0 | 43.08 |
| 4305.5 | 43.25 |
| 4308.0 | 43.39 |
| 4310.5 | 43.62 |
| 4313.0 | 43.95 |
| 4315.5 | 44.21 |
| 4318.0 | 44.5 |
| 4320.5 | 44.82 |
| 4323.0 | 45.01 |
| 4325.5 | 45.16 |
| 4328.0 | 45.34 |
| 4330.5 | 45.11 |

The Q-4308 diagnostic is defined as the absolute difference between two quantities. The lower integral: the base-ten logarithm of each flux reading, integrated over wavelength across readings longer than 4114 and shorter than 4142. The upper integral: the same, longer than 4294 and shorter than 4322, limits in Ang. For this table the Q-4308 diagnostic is 0.9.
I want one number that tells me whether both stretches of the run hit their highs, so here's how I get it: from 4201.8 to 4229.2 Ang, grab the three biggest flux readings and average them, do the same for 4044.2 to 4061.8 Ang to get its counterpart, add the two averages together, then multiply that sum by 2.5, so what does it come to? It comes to 211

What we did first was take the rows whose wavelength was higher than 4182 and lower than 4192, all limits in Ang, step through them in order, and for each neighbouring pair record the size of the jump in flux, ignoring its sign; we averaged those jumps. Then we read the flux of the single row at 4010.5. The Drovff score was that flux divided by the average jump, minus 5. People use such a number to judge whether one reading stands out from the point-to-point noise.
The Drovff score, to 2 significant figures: 83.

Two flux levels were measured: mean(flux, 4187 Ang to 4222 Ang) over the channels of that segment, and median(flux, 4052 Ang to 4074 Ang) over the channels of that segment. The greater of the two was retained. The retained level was 41.8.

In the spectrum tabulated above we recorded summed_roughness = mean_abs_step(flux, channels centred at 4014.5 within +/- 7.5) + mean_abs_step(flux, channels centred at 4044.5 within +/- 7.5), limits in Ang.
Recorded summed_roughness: 0.23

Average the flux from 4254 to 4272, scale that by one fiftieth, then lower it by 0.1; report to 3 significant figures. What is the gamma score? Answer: 0.757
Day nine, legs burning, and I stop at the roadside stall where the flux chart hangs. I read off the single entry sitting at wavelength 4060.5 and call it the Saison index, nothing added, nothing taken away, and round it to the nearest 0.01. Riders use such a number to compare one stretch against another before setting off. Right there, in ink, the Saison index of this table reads 41.31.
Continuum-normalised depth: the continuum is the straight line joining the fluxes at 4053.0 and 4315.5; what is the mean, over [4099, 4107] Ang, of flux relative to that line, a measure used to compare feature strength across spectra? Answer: 0.972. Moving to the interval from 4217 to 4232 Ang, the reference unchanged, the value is 0.914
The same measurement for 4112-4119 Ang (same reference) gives 0.956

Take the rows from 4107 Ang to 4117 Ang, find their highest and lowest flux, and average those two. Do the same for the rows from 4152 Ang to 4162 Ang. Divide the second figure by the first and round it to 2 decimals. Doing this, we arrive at 0.99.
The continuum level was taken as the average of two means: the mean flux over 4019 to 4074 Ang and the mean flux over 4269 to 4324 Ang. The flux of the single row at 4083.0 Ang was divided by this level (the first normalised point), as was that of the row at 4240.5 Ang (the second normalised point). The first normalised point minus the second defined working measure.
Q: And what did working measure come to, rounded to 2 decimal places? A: 0.05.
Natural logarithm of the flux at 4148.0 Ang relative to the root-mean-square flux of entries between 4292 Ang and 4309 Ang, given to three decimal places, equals -0.034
